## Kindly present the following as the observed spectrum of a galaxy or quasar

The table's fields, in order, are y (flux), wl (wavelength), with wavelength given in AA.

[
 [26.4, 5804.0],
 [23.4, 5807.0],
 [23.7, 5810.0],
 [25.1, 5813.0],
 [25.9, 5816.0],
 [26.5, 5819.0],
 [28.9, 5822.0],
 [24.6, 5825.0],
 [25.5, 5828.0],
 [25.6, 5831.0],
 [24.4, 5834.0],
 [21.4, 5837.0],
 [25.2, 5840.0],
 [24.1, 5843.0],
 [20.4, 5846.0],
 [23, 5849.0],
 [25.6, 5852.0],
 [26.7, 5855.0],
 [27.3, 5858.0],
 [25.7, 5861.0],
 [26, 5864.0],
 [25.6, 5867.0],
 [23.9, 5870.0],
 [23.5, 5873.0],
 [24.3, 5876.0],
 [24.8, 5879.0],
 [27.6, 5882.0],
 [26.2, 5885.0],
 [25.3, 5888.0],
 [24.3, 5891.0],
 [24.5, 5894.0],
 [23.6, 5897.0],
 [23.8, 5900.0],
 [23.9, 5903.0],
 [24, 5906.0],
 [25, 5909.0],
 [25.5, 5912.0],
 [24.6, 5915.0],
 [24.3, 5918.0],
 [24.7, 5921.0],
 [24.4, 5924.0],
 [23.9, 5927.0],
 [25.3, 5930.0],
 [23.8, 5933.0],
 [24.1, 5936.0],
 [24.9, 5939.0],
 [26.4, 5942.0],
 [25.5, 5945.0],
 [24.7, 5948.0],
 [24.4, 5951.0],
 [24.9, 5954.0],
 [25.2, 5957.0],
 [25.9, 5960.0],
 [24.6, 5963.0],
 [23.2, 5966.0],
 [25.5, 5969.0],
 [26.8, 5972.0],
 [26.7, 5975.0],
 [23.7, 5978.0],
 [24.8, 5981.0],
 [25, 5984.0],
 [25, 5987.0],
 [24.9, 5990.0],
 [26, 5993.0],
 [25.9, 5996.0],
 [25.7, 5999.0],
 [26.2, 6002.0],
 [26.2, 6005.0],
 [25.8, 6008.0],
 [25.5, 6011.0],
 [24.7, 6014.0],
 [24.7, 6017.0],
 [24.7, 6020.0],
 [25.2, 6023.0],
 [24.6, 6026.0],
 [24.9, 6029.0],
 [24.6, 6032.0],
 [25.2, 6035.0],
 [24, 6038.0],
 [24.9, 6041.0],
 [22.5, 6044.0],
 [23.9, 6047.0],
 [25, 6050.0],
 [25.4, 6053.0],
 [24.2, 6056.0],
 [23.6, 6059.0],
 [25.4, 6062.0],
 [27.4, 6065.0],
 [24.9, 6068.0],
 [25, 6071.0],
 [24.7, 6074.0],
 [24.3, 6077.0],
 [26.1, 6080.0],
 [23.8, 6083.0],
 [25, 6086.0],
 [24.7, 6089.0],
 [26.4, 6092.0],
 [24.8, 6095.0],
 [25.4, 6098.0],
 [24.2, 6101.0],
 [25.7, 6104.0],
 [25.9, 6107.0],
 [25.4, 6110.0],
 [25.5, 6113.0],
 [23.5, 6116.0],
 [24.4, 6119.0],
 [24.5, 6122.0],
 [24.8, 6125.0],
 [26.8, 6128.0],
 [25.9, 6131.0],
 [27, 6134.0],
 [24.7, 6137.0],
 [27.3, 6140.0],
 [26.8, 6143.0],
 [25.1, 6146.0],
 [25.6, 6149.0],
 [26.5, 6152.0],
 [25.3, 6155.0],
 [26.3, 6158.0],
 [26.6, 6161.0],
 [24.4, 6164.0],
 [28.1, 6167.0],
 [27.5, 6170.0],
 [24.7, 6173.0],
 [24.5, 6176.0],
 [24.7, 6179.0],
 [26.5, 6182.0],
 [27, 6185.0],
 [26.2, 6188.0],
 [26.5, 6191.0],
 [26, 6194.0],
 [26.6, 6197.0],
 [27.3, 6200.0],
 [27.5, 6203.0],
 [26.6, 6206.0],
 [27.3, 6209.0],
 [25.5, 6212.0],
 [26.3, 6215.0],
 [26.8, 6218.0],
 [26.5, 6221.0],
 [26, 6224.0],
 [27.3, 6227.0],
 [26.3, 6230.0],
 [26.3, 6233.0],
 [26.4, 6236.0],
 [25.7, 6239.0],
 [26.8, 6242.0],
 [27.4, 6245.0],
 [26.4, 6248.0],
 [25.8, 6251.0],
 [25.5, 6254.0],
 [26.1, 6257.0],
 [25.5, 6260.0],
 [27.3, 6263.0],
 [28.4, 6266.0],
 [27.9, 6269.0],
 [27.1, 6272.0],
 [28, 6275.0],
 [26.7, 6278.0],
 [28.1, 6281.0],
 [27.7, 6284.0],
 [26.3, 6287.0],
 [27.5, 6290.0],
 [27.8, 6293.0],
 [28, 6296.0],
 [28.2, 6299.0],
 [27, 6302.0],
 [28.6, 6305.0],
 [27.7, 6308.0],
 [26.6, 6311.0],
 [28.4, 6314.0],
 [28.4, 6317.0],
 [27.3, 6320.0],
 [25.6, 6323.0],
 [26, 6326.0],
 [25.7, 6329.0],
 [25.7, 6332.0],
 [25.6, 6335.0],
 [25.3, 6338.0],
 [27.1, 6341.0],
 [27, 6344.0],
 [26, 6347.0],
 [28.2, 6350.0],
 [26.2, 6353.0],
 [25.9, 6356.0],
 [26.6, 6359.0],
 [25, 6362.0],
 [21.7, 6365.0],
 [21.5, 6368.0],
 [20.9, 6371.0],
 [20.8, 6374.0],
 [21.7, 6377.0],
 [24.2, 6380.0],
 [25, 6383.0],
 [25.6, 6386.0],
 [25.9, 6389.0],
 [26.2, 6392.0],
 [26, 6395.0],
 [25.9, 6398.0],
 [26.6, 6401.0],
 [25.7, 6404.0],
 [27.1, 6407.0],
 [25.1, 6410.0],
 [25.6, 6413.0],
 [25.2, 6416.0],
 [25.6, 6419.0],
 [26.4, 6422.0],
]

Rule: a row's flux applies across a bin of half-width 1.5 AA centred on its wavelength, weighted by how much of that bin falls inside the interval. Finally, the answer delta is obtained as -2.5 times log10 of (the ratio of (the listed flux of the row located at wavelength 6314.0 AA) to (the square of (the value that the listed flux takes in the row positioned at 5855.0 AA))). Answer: 3.50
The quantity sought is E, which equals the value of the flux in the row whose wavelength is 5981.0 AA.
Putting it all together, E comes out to 24.8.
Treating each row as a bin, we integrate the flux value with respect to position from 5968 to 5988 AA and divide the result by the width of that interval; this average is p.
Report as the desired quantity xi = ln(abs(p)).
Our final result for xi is 3.23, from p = 25.4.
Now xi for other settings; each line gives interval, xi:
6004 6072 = 3.21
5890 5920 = 3.19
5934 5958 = 3.22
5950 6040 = 3.22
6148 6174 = 3.26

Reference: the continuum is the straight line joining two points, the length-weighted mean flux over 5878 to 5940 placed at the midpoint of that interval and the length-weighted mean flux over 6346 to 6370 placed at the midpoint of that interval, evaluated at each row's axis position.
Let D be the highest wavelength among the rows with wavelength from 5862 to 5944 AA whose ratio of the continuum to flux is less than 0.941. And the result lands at 5942.0 AA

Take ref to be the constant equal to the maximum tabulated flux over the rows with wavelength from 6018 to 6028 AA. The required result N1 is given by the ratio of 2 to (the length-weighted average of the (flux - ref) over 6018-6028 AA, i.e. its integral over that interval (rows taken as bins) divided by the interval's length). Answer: -5.4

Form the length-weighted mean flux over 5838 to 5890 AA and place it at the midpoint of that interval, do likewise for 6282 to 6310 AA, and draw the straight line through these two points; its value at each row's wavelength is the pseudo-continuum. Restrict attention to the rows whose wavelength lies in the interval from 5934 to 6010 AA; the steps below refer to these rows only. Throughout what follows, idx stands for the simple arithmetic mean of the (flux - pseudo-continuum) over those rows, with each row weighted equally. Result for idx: -0.4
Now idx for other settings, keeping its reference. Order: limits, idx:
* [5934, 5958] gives -0.5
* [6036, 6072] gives -1.5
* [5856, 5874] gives 0.4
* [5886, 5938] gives -0.9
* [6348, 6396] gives -3.6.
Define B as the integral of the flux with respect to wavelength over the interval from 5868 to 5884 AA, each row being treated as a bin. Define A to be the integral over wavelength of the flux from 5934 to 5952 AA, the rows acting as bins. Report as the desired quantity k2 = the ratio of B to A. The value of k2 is 0.9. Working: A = 450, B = 398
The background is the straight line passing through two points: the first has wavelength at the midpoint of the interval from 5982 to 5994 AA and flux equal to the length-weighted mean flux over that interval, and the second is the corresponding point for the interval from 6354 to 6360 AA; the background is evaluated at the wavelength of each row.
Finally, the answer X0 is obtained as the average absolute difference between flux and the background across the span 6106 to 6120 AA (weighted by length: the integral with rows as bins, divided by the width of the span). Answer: 0.74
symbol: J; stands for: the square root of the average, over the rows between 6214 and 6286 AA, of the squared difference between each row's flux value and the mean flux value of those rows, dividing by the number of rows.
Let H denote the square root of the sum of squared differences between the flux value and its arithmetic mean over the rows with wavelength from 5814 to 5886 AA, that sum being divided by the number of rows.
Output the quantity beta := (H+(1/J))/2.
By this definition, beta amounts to 1.5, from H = 1.8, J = 0.83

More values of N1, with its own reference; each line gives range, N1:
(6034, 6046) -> -1.8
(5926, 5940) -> -2.5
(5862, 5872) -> -22.2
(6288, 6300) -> 0.8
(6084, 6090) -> -4.7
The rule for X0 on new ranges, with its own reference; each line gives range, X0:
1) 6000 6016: 0.66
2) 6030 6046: 1.07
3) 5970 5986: 0.99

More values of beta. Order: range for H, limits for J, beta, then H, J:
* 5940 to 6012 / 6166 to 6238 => 1.0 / 0.9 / 0.89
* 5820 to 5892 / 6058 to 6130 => 1.4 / 1.8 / 0.95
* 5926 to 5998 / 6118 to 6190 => 0.9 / 0.9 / 1.12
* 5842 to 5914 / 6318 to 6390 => 1.0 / 1.5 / 2.07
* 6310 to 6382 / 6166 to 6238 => 1.7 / 2.3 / 0.89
